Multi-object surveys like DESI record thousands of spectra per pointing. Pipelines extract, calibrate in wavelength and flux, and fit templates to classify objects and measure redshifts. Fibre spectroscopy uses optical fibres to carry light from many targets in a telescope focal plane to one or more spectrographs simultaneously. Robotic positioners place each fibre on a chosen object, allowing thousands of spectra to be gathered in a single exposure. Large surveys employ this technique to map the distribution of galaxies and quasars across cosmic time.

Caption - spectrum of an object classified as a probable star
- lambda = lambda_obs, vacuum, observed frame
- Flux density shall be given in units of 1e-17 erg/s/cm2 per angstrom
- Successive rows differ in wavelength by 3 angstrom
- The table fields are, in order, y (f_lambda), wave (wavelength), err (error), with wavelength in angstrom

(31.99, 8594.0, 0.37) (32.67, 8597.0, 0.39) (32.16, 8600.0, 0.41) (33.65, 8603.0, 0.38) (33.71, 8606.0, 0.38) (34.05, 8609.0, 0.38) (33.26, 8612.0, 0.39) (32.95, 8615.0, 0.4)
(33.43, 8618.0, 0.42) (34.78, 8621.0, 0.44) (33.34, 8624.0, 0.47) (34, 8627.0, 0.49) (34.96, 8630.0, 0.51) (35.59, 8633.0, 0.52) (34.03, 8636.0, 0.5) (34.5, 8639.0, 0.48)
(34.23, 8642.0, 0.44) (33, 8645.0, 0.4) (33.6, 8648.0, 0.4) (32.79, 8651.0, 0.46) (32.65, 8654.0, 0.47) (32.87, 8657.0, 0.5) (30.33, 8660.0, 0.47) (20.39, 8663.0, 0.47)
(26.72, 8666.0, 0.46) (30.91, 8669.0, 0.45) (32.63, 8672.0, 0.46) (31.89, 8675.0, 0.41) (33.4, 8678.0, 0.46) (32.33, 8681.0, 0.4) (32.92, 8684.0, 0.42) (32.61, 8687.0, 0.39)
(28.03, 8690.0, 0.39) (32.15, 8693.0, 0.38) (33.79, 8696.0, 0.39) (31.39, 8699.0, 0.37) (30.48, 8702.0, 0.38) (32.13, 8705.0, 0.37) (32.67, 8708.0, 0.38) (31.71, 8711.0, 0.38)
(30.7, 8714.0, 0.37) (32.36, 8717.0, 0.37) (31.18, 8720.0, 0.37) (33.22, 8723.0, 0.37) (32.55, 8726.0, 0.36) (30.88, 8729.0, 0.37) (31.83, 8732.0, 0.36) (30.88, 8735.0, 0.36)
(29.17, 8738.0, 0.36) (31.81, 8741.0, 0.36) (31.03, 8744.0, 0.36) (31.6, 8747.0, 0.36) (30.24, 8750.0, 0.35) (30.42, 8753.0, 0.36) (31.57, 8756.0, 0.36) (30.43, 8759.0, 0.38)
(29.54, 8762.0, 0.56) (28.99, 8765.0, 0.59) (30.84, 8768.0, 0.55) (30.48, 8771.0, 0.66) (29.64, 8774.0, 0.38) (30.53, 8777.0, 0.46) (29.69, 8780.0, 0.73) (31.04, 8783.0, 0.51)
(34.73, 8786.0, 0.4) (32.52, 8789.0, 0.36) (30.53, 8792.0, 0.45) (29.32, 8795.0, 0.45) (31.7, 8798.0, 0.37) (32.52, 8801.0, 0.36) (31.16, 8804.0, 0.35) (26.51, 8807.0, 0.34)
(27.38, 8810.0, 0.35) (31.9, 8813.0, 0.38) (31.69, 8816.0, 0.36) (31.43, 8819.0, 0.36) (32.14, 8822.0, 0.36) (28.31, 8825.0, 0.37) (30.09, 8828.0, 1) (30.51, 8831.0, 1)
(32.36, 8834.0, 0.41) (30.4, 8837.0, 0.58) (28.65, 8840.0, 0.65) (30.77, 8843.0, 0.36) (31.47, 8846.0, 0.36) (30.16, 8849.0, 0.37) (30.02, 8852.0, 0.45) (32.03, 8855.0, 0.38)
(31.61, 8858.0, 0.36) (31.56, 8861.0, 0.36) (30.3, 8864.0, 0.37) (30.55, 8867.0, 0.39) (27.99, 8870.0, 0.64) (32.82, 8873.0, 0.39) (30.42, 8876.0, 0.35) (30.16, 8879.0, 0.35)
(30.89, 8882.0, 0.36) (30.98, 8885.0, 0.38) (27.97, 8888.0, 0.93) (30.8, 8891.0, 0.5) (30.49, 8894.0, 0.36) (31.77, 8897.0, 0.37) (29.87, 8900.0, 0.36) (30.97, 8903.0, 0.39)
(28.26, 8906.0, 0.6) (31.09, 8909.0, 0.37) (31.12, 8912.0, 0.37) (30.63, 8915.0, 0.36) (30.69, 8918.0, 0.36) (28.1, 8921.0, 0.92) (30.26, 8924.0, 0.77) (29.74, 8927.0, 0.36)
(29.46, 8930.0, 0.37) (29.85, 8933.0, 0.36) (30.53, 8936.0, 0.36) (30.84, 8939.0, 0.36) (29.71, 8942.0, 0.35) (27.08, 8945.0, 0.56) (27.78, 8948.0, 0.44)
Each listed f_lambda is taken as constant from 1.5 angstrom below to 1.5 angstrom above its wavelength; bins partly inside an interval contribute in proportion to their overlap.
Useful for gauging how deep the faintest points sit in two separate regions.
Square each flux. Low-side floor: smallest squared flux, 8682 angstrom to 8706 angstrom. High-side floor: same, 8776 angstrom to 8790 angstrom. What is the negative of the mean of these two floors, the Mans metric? -834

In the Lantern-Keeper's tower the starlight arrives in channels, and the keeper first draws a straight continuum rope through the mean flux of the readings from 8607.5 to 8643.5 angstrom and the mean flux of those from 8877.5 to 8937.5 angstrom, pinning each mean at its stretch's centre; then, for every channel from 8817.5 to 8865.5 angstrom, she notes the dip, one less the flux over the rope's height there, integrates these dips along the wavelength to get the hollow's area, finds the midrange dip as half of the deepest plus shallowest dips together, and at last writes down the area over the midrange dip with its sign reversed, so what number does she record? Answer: -19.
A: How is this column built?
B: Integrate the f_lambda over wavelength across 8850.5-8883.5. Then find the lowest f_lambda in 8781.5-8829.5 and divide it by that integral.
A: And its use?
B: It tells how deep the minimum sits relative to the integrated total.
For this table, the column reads 0.026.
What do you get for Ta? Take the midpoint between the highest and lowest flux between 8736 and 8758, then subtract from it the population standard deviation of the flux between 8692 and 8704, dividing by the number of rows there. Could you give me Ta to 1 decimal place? 29.3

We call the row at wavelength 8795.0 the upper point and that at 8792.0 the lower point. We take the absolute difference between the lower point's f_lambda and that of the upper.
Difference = 1.2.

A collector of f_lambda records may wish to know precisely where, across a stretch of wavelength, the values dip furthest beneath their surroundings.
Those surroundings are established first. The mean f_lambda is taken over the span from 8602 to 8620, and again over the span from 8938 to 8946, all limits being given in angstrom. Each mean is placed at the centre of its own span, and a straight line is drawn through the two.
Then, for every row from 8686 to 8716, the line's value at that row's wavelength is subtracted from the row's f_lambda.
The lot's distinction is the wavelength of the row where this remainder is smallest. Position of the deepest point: 8690.0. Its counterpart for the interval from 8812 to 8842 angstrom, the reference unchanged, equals 8825.0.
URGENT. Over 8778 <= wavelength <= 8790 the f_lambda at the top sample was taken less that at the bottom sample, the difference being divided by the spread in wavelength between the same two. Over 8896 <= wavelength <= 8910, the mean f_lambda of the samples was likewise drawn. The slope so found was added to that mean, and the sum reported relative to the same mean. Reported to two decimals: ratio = 1.01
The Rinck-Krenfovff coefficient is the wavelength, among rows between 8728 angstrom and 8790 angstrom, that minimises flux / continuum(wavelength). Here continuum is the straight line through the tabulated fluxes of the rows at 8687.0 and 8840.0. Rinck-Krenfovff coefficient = 8738.0 angstrom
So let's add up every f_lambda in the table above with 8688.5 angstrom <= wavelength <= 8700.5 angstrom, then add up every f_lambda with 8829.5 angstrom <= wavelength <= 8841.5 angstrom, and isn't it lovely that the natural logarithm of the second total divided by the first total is -0.028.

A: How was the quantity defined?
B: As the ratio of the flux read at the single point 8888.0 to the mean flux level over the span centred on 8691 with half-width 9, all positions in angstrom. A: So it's 0.88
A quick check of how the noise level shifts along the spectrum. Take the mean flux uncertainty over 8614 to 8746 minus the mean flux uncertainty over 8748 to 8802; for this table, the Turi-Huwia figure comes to -0.043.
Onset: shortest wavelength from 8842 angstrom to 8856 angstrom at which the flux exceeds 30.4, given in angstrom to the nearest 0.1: 8843.0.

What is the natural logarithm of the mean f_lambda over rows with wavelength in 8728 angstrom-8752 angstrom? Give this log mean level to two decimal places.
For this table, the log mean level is 3.43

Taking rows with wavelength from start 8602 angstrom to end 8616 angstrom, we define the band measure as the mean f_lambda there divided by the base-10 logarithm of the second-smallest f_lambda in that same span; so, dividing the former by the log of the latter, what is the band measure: 22.0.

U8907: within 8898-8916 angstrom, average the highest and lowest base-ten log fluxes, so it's 1.47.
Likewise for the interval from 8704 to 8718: 1.50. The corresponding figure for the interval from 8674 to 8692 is 1.49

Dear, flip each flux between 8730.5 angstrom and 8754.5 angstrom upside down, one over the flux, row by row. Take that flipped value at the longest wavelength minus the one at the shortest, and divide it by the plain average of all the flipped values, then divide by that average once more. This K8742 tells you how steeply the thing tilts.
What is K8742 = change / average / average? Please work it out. 1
